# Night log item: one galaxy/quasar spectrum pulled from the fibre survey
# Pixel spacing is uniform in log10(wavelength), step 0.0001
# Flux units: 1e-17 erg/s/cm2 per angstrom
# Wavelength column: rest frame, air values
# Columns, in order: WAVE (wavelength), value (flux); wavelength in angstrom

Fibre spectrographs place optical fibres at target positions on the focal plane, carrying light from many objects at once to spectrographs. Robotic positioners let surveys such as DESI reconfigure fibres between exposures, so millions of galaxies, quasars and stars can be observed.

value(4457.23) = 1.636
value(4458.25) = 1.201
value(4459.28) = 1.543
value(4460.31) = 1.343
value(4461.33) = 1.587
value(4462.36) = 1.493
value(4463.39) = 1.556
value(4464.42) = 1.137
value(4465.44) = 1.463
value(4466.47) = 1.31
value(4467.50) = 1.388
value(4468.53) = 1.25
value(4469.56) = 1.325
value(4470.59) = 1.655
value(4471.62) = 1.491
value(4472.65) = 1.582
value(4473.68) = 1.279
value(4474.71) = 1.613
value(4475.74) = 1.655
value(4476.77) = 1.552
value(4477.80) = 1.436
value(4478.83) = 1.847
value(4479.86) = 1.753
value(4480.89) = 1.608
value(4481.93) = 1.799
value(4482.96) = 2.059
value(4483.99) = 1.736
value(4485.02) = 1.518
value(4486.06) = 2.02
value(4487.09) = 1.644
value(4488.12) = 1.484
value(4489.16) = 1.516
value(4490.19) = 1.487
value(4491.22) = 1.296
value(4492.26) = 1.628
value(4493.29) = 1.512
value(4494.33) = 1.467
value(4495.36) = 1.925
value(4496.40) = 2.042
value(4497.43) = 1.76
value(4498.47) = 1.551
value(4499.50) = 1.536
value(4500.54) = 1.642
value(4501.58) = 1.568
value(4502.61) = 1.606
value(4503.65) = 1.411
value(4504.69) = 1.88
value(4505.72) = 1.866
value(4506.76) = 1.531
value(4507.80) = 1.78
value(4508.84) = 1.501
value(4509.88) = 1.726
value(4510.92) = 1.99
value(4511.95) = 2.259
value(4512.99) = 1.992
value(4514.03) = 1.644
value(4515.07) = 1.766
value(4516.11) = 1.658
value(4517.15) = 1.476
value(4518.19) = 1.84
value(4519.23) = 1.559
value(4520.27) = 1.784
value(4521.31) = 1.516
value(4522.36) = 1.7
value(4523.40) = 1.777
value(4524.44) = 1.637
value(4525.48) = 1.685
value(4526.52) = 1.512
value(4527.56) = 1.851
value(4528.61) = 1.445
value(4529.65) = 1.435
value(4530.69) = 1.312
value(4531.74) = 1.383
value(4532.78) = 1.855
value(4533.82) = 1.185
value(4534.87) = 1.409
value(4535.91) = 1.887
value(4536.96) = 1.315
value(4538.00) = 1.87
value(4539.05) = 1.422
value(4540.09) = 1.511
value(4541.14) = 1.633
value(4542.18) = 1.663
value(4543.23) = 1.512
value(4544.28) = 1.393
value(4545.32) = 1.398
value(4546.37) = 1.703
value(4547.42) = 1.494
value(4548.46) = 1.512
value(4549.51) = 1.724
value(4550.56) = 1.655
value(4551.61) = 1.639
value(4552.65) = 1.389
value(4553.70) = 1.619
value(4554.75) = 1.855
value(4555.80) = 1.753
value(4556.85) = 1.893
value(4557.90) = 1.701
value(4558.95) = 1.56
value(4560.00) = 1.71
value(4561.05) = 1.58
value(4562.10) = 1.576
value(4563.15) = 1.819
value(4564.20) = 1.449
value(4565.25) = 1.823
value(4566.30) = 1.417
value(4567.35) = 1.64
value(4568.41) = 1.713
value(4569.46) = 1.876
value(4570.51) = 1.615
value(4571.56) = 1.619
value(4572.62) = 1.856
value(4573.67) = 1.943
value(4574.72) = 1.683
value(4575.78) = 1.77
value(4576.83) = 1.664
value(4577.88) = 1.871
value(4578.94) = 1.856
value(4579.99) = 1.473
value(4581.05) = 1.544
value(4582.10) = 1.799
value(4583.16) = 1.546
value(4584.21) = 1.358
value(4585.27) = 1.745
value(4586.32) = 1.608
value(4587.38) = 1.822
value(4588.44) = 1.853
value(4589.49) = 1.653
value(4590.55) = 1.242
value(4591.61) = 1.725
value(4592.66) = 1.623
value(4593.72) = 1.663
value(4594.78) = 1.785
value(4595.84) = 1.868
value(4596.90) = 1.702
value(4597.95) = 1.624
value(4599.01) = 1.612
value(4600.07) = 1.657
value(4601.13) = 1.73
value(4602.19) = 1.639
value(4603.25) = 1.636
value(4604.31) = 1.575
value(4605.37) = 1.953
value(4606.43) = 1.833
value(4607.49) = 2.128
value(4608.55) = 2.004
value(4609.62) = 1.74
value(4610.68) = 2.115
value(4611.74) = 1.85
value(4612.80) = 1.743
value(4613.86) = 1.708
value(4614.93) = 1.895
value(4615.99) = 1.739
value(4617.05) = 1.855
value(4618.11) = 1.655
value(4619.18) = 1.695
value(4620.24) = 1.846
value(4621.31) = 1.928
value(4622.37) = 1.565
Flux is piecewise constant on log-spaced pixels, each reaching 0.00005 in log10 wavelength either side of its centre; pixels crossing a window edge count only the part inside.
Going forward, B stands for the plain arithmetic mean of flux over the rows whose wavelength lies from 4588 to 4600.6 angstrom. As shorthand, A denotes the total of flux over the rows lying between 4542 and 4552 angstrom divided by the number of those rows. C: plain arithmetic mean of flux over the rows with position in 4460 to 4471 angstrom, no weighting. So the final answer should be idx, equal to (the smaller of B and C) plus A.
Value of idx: 2.98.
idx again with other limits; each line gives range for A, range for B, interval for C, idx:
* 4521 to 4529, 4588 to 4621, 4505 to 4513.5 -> 3.39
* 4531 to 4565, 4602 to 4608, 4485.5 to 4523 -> 3.28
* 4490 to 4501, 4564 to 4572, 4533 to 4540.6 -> 3.14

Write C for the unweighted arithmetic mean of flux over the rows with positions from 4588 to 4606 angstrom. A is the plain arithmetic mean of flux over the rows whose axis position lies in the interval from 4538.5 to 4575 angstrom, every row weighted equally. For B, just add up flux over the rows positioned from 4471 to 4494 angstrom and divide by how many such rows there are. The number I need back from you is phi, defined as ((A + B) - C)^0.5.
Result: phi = 1.25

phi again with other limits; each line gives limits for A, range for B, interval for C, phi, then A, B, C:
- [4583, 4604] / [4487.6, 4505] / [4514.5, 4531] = 1.28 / 1.65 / 1.61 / 1.62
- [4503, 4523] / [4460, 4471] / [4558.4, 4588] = 1.21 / 1.73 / 1.41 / 1.68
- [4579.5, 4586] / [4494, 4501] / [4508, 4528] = 1.25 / 1.58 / 1.70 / 1.73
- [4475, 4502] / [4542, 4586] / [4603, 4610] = 1.21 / 1.66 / 1.65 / 1.84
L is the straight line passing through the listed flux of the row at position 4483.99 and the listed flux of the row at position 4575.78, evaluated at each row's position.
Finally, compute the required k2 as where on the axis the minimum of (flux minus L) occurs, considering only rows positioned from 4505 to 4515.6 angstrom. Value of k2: 4508.84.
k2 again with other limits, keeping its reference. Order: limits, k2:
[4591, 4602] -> 4599.01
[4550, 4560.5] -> 4552.65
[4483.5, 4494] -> 4491.22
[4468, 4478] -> 4468.53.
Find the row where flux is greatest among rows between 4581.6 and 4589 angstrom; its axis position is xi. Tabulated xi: 4588.44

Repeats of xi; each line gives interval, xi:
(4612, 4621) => 4614.93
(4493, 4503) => 4496.40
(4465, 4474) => 4470.59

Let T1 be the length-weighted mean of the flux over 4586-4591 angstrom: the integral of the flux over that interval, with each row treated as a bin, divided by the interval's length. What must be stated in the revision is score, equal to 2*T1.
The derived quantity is 3.28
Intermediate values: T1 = 1.64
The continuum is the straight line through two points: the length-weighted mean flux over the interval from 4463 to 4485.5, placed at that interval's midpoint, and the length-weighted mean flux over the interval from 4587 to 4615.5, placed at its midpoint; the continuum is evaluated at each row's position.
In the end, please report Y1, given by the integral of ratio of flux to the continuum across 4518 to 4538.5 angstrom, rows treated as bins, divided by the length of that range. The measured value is 0.97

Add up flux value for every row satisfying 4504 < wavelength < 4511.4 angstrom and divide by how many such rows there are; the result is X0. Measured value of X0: 1.75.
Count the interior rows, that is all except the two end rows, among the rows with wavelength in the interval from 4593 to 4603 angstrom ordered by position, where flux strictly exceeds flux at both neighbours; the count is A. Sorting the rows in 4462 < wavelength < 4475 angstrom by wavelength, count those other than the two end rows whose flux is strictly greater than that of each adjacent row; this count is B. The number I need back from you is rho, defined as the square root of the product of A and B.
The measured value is 3.16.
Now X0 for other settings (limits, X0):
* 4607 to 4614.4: 1.90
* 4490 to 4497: 1.62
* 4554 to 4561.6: 1.72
